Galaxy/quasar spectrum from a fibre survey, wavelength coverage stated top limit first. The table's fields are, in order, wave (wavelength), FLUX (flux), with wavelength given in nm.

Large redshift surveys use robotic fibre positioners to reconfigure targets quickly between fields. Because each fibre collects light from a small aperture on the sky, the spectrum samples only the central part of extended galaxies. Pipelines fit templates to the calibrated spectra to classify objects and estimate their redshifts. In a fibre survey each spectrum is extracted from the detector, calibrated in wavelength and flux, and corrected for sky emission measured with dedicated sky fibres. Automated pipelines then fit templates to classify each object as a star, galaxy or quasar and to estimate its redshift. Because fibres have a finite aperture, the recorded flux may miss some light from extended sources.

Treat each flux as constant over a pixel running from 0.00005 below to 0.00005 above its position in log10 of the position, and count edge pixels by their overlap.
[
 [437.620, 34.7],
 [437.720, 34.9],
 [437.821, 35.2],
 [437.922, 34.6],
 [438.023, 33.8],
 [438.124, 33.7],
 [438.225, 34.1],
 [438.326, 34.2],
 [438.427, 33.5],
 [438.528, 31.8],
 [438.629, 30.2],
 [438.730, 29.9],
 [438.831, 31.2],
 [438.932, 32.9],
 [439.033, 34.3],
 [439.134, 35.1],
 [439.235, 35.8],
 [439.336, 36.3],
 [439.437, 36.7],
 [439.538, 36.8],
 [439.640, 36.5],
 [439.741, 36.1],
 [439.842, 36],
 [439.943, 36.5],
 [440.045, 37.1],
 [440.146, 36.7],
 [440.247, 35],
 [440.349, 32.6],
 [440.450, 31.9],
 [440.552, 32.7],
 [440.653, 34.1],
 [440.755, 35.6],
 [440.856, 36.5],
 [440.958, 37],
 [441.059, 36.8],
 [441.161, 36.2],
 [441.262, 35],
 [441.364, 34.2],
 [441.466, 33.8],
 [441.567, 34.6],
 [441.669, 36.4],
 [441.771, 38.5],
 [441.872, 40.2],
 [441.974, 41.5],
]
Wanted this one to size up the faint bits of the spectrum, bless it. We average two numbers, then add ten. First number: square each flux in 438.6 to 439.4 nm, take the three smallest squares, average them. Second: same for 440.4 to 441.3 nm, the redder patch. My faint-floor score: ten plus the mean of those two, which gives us 1015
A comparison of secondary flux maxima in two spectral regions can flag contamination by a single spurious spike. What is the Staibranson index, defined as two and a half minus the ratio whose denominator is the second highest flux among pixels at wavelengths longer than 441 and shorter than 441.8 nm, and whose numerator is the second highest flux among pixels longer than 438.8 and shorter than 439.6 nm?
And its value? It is 1.50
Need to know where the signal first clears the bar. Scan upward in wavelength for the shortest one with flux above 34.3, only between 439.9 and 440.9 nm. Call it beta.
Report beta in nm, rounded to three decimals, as 439.943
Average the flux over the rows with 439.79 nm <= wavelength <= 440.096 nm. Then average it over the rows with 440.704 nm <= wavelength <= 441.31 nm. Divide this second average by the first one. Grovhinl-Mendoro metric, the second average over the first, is 0.99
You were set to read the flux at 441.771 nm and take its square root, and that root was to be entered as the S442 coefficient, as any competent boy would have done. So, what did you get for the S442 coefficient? 6.2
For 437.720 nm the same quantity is 5.9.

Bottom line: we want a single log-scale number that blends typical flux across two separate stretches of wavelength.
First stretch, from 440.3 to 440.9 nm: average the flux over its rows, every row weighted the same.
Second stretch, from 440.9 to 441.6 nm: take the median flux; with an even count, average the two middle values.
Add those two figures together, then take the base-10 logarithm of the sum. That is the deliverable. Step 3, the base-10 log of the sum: 1.84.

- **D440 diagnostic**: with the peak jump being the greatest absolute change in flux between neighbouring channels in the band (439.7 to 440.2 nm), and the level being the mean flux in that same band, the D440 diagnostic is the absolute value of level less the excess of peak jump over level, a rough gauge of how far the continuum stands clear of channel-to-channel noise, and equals 72.4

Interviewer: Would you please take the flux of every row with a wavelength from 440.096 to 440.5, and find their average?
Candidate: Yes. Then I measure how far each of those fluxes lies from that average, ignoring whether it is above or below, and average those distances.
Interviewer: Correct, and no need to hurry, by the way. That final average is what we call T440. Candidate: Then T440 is 1.8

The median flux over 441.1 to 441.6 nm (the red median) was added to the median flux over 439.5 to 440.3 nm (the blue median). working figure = 71.10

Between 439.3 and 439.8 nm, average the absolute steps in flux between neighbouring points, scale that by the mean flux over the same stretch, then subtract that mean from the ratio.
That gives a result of -36.5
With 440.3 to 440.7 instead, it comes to -32.8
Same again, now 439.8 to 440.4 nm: -35.6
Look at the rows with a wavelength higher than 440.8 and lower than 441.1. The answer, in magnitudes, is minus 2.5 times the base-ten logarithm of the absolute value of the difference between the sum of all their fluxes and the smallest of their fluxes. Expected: -4.67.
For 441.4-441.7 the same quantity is -4.63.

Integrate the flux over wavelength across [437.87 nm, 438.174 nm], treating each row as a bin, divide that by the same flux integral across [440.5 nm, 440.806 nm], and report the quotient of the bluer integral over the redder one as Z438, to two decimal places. 0.99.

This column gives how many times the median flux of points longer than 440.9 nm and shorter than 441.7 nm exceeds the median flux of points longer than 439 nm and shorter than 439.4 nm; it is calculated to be 1.00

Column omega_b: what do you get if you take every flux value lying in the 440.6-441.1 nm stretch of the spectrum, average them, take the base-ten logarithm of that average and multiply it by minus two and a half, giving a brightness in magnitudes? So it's -3.89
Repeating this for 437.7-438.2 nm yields -3.84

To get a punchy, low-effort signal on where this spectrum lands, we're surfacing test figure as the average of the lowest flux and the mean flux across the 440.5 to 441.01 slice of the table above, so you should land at 33.9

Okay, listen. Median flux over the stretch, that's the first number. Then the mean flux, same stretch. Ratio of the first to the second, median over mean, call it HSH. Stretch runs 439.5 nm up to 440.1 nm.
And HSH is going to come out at 1.00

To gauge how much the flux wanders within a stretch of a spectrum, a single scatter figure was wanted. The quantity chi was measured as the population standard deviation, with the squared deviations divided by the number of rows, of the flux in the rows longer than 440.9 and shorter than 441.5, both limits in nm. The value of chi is 1.2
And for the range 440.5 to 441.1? 1.6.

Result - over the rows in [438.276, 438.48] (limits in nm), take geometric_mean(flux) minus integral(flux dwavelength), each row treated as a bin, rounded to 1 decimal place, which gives 27.0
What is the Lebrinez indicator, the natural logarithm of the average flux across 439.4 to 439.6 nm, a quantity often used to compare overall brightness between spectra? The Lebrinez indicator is 3.60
